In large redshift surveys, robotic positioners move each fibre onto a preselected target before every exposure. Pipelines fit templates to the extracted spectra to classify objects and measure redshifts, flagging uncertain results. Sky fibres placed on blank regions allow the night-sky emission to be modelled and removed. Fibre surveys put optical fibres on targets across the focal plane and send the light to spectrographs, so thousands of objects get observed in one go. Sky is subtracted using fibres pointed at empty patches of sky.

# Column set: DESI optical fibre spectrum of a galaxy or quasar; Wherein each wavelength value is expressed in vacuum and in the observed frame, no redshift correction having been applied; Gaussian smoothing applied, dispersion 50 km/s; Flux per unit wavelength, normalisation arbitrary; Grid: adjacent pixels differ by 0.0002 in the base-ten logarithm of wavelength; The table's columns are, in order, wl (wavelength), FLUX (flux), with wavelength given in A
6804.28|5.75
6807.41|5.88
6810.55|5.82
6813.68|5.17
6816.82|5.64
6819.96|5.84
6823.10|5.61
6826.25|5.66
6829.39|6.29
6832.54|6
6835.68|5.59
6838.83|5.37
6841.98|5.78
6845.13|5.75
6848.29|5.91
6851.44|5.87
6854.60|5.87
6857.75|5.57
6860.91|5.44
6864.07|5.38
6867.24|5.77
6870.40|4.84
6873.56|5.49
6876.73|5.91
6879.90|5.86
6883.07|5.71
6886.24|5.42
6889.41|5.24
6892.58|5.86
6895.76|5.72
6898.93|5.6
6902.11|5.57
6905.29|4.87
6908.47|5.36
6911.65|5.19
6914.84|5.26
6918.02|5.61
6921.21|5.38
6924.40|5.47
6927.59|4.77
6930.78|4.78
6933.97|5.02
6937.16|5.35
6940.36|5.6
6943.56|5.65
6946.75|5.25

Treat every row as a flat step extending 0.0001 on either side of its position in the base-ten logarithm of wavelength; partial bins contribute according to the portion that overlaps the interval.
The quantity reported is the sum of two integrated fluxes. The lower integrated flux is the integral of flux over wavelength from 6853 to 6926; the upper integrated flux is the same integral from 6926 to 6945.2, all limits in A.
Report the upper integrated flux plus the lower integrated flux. 501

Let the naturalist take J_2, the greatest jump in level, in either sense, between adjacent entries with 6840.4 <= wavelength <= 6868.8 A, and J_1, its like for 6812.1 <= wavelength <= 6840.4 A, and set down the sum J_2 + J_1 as 1.02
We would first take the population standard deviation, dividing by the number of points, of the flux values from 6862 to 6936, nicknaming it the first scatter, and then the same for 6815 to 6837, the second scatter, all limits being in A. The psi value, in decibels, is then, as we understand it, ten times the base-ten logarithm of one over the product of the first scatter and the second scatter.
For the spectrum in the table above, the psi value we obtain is 10.8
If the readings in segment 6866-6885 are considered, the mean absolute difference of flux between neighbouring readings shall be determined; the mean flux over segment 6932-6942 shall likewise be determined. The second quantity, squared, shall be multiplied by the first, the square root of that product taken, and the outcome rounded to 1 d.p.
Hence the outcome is 3.5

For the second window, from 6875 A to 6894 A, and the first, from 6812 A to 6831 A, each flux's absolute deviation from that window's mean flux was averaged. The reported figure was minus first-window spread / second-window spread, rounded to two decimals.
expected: -1.08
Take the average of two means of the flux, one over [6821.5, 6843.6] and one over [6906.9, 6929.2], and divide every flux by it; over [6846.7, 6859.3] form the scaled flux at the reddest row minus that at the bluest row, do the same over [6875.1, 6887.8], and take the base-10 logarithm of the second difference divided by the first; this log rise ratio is 0.2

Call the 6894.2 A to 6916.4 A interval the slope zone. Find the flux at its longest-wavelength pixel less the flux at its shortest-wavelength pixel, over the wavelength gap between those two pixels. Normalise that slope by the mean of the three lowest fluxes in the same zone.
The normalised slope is -0.0047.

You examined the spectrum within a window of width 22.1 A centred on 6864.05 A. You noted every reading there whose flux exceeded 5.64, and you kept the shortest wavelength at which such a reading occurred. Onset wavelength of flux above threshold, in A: 6854.60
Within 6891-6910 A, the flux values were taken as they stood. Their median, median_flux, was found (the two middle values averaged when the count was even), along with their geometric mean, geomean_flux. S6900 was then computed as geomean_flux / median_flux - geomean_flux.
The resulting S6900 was -4.5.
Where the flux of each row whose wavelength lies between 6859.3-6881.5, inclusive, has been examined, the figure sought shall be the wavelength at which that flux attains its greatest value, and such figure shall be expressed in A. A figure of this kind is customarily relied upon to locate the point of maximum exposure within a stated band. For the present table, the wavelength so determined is 6876.73 A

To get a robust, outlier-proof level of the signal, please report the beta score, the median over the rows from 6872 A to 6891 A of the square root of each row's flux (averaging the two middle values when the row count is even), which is 2.37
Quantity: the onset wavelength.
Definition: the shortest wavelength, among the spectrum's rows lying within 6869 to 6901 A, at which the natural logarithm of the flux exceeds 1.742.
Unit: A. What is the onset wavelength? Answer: 6876.73 A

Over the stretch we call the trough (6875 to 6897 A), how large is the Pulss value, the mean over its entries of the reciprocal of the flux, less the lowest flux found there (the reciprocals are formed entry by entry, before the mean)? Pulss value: -5.06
